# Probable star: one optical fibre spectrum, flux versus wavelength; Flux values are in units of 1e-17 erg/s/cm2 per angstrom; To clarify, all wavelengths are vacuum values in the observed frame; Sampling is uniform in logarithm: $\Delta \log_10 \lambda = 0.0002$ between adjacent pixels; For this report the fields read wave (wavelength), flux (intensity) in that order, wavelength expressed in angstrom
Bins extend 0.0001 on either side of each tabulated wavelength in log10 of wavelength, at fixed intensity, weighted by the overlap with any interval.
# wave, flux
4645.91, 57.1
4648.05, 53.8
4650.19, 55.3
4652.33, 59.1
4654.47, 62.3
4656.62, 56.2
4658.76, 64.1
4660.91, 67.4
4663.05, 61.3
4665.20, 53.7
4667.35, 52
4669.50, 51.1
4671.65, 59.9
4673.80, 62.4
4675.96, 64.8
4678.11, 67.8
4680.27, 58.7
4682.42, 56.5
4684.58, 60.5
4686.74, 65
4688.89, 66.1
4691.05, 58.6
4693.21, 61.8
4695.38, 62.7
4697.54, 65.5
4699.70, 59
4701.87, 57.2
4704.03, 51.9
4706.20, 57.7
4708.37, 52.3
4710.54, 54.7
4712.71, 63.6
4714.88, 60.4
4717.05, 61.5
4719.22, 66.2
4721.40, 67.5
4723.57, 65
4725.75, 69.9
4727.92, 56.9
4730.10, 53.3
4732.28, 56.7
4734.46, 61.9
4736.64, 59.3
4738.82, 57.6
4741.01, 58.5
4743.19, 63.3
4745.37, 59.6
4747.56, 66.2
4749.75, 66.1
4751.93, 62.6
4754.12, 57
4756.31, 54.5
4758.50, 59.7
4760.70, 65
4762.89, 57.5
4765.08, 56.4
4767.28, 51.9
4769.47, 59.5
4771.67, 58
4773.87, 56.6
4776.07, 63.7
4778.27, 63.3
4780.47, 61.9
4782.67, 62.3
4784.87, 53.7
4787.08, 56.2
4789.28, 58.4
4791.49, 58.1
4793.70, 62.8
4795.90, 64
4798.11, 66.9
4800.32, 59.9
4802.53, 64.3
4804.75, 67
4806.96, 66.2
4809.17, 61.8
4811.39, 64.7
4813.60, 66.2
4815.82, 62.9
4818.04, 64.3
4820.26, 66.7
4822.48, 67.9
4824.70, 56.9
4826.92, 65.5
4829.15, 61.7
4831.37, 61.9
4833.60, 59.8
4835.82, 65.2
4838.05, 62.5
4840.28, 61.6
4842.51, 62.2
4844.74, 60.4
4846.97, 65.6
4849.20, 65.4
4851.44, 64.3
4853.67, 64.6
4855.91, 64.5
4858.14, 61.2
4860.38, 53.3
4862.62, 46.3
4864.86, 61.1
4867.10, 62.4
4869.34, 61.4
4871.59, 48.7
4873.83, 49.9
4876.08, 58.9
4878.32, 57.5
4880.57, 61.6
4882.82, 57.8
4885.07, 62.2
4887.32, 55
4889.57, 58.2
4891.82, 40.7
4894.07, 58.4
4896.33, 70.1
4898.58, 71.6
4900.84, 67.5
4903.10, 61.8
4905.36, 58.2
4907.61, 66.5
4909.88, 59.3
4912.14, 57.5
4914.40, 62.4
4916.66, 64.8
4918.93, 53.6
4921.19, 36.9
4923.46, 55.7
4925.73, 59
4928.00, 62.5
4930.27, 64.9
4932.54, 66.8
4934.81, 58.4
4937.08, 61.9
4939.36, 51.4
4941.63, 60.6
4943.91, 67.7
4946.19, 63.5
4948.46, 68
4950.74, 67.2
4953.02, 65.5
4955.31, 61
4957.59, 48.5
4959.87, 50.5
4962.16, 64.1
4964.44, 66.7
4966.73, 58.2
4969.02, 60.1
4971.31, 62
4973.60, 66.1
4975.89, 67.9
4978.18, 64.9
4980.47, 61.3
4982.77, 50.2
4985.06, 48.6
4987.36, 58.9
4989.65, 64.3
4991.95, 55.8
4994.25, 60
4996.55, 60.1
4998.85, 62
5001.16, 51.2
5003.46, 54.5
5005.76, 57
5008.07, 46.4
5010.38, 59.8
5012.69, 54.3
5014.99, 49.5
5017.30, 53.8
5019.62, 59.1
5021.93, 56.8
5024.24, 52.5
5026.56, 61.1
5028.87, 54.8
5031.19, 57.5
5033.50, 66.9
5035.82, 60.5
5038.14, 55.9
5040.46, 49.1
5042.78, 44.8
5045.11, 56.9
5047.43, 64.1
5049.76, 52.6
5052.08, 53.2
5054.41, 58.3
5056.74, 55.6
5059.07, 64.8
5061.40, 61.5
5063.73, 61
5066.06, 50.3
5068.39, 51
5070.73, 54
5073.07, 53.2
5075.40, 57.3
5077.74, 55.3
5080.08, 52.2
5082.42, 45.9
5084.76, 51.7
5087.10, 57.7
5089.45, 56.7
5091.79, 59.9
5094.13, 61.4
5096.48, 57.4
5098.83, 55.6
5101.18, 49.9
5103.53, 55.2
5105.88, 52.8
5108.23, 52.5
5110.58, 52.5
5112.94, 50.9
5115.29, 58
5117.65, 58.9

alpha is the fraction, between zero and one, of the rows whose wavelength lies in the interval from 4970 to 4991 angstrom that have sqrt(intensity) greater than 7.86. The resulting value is 0.56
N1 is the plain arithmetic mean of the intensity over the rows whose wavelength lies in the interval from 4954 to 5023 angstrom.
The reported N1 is 57.8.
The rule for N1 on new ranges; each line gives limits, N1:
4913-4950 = 59.9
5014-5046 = 55.7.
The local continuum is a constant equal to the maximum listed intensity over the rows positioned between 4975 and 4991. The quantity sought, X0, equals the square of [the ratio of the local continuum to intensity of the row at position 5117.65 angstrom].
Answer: 1.33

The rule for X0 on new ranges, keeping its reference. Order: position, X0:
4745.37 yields 1.30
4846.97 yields 1.07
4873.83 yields 1.85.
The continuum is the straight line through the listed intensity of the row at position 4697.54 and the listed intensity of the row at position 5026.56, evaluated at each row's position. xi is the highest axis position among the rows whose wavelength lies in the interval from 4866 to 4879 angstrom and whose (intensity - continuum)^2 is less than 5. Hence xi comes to 4869.34 angstrom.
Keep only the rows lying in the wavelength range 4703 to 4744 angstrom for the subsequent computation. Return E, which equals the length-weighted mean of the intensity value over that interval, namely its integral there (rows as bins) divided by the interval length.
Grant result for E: 59.9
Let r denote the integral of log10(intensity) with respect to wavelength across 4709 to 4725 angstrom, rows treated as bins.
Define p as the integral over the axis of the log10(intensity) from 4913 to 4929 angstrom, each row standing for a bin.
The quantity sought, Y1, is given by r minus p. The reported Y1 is 0.8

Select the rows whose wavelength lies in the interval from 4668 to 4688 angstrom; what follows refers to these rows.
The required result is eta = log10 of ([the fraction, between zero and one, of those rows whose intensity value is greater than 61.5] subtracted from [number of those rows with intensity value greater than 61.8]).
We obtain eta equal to 0.6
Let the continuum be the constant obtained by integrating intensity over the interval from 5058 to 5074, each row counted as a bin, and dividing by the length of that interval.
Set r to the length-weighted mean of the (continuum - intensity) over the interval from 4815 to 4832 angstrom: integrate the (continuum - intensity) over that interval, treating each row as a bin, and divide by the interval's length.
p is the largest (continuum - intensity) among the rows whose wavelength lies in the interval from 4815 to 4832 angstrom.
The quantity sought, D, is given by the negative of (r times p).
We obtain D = -3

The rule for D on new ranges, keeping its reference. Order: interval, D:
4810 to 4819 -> -50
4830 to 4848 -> -19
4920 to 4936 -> 24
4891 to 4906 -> 82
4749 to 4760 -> 7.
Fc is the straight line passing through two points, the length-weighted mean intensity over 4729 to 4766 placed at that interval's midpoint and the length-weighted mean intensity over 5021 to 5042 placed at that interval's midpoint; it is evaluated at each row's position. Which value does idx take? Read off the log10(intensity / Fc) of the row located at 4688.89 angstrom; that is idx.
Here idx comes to 0.04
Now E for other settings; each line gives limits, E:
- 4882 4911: 60.6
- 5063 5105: 54.7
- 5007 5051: 55.6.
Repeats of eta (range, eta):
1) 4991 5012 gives -0.1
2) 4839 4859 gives 0.7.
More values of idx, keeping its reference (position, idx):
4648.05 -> -0.05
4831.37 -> 0.02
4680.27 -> -0.01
